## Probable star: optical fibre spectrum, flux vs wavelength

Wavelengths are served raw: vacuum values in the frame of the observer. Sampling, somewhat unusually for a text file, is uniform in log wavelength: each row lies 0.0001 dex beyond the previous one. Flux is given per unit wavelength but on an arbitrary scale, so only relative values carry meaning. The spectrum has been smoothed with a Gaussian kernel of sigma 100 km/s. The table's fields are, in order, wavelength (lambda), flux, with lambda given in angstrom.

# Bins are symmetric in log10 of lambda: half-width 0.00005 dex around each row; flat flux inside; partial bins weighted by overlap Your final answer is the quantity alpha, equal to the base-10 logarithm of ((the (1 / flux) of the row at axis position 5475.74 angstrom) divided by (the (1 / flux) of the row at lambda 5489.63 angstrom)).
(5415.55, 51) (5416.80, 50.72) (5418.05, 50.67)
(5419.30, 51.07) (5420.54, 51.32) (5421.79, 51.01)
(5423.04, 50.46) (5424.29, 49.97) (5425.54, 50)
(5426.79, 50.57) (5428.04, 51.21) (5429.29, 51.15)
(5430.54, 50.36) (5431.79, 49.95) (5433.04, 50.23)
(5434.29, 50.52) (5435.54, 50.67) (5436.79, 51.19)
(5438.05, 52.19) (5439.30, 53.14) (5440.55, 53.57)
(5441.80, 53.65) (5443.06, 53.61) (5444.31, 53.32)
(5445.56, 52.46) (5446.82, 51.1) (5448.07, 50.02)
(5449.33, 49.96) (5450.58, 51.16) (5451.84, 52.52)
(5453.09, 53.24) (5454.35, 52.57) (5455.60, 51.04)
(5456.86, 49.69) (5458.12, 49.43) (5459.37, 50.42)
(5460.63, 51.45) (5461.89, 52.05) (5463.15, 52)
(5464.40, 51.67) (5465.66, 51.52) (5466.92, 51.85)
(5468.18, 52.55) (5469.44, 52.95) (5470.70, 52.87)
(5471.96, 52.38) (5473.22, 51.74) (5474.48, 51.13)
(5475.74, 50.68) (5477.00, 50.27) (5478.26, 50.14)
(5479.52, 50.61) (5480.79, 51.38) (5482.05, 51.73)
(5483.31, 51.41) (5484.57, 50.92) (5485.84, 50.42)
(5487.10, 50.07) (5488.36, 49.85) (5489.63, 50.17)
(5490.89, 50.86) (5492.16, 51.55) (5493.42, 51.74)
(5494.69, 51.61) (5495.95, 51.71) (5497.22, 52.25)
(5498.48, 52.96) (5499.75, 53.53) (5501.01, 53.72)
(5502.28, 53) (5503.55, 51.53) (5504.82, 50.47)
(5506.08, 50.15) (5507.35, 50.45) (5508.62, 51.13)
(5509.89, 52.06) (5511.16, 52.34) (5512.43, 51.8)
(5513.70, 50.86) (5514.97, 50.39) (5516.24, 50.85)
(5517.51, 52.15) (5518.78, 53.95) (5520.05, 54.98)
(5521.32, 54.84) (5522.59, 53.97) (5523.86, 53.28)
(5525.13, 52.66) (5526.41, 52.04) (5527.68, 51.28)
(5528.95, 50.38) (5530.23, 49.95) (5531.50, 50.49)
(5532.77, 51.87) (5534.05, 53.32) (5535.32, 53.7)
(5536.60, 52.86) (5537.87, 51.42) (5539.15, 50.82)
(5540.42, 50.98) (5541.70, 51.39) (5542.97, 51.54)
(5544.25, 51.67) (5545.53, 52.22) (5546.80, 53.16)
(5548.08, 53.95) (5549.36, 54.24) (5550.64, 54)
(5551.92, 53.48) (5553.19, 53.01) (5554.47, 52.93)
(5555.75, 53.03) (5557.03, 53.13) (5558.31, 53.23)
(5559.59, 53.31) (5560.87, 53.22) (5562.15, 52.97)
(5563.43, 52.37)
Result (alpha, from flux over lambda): 0.00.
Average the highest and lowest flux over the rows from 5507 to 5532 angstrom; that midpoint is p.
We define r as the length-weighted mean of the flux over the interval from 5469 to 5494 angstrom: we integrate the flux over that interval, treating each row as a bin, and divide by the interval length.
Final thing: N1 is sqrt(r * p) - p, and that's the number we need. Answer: -0.7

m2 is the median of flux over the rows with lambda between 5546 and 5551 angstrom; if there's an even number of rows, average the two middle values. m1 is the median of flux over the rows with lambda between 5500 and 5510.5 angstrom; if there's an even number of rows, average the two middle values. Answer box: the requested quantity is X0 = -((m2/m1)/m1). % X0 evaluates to -0.0205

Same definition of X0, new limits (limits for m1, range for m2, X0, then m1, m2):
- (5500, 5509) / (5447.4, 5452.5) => -0.0194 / 51.1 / 50.6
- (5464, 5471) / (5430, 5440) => -0.0186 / 52.2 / 50.6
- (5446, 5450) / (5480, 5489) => -0.0204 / 50.0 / 50.9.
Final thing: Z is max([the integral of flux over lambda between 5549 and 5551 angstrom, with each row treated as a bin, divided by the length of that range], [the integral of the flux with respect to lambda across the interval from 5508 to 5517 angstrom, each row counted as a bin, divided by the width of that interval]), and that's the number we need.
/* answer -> 54.1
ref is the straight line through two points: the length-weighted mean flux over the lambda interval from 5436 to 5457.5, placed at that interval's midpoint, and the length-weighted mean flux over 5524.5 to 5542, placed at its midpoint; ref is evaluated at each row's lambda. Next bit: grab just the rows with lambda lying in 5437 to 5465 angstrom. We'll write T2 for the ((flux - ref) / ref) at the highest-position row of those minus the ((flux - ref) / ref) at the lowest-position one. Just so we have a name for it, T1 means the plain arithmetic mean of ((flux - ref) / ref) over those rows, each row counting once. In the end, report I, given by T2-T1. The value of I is -0.005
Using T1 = -0.003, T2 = -0.008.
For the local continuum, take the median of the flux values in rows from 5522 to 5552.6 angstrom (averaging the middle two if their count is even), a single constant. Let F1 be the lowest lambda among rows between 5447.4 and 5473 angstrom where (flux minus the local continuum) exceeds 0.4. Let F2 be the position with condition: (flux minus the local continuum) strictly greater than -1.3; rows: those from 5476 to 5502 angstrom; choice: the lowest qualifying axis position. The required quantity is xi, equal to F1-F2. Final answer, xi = -27.7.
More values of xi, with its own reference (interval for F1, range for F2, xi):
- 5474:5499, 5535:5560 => -36.8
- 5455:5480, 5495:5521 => -27.8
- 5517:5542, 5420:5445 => 98.2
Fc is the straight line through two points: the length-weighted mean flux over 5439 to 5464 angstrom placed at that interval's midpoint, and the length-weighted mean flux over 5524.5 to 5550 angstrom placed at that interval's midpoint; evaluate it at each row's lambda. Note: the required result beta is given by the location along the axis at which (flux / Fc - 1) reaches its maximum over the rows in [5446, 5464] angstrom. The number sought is 5453.09 angstrom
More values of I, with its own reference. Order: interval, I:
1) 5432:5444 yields 0.065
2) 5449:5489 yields 0.013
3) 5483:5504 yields 0.008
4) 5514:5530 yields -0.016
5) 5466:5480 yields -0.017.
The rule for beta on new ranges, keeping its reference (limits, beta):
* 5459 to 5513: 5501.01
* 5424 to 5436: 5428.04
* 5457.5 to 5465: 5461.89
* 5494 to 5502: 5501.01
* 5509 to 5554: 5520.05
